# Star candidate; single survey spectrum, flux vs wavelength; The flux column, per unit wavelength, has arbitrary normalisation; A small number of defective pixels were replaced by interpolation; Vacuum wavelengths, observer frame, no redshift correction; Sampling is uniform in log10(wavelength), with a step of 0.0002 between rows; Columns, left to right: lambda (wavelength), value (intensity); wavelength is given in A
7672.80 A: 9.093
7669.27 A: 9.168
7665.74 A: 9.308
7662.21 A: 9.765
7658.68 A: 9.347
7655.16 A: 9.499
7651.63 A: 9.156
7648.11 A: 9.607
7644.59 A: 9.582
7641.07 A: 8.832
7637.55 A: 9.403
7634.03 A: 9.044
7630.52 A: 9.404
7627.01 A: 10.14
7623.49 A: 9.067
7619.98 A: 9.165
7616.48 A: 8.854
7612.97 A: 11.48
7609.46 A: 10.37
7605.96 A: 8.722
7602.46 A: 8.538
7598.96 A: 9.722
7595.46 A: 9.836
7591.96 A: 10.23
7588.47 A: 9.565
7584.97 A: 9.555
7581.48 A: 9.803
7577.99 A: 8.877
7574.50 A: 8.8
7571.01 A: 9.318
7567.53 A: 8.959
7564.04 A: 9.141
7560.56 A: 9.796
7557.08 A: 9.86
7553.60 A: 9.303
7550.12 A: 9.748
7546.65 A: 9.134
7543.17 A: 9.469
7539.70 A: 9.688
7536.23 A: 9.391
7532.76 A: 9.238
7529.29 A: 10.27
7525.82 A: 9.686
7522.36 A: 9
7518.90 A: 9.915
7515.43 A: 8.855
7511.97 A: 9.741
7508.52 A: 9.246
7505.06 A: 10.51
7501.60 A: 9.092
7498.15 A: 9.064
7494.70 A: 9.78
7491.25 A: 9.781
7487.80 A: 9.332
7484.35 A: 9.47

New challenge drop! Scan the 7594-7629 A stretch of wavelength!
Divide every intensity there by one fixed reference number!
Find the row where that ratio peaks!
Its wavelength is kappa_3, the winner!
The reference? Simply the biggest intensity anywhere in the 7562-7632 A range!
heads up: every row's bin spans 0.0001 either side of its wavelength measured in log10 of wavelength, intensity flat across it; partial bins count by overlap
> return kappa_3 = 7612.97 A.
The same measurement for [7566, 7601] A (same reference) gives 7591.96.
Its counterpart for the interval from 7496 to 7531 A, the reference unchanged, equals 7505.06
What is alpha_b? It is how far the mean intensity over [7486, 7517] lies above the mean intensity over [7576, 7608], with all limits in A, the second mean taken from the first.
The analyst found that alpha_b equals 0.06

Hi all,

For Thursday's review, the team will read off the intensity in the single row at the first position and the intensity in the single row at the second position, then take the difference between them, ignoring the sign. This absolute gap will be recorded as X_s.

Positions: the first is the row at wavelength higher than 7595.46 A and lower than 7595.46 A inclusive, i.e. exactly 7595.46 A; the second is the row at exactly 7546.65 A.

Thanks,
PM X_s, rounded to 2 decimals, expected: 0.70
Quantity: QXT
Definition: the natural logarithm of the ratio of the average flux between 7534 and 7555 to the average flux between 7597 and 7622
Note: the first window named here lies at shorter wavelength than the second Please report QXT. -0.010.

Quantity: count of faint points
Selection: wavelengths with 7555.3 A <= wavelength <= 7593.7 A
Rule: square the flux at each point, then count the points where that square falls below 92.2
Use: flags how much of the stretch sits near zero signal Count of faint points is 7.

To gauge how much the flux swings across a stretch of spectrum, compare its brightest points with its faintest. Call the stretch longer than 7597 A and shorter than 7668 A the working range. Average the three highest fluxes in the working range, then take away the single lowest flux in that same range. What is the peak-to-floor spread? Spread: 2.1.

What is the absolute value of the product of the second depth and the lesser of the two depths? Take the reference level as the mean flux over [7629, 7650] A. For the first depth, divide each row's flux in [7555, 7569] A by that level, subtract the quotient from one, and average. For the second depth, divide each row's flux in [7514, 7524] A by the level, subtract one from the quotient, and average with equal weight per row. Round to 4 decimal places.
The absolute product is 0.0001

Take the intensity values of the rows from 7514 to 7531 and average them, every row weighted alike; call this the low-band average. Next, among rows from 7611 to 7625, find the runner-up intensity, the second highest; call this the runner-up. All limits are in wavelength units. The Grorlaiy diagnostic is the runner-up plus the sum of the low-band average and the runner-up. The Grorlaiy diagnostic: 27.9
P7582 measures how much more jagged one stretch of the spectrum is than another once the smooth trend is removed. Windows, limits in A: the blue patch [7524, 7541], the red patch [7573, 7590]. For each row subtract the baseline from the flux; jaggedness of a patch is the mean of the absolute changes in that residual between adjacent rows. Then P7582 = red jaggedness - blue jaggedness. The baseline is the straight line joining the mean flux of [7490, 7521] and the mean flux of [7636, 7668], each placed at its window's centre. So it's -0.20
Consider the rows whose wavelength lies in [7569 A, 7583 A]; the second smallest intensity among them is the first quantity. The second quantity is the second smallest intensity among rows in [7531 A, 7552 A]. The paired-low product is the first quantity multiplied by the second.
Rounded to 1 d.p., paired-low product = 82.0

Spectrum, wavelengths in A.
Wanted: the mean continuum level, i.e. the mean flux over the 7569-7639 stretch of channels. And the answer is 9.49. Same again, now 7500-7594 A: 9.49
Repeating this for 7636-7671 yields 9.37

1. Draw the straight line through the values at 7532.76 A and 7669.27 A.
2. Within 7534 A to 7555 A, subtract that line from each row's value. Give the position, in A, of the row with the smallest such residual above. 7546.65 A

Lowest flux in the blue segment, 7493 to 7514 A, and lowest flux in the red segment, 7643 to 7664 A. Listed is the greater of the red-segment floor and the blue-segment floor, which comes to 9.16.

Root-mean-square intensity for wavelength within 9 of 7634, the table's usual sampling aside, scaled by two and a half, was 23.44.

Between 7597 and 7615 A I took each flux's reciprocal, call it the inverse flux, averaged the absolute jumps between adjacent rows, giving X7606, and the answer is 0.0111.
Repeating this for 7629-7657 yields 0.0048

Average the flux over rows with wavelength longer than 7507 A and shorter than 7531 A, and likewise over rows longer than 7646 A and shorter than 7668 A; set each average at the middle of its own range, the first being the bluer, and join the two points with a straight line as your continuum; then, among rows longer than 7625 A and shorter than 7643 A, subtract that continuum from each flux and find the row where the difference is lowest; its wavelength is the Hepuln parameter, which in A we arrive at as 7641.07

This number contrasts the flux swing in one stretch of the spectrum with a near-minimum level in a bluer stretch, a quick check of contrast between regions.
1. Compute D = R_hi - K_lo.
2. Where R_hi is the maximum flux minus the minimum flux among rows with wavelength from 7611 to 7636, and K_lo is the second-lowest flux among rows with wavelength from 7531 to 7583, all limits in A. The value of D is -6.25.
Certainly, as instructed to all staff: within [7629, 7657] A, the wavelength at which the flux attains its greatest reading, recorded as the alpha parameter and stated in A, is 7648.11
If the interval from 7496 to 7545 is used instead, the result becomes 7505.06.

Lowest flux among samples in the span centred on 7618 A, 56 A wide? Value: 8.538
